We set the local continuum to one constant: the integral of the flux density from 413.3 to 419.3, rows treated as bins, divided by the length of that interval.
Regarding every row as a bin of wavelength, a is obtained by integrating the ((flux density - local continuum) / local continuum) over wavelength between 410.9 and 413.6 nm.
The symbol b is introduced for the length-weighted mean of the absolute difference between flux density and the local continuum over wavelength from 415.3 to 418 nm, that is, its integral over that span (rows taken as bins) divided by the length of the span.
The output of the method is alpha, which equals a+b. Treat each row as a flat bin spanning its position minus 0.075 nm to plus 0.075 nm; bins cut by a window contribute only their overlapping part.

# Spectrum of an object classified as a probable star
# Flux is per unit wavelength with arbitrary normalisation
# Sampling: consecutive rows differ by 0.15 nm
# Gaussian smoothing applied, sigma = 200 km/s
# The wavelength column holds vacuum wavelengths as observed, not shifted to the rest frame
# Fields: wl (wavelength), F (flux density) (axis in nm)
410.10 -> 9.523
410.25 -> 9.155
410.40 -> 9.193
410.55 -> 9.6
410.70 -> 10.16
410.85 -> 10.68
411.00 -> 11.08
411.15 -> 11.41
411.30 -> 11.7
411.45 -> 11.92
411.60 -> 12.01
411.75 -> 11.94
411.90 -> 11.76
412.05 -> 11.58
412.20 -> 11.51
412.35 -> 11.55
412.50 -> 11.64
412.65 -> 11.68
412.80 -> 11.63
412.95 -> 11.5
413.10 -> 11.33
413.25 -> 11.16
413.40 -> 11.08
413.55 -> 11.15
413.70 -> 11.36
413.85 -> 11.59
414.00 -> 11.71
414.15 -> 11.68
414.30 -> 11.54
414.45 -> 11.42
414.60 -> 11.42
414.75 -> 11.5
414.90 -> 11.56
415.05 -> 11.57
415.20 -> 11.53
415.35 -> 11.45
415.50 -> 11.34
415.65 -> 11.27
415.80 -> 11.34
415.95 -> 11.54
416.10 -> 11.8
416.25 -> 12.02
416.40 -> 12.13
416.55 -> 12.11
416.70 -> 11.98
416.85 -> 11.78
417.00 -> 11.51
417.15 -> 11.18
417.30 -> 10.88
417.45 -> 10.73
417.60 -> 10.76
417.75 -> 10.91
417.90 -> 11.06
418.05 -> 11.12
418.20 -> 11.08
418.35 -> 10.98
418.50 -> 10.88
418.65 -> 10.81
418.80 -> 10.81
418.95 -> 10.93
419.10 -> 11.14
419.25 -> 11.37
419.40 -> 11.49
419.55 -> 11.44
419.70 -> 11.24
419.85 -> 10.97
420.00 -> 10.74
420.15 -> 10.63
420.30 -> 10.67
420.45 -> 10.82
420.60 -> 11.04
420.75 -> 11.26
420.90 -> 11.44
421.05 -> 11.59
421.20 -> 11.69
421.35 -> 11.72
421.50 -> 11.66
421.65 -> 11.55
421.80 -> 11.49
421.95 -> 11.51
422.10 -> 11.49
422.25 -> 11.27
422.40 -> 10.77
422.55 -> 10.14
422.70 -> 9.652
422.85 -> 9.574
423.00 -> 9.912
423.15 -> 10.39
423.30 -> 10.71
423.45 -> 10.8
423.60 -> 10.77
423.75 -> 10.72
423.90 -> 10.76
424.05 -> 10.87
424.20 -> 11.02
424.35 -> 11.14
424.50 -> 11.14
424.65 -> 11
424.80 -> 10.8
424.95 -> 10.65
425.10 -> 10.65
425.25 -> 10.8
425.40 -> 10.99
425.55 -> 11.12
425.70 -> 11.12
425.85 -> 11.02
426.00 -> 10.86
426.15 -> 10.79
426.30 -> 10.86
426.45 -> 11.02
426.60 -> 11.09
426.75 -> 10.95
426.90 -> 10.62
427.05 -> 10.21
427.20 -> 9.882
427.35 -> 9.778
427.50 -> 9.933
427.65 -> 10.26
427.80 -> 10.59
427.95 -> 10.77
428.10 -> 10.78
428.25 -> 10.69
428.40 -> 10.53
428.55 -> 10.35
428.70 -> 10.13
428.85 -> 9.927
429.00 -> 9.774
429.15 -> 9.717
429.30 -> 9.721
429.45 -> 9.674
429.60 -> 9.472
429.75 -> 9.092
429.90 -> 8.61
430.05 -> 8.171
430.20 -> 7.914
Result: 0.4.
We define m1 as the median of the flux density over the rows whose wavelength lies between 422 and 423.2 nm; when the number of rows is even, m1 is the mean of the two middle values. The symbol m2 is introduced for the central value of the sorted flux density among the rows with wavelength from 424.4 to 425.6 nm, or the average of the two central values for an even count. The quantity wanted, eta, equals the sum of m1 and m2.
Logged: 21.2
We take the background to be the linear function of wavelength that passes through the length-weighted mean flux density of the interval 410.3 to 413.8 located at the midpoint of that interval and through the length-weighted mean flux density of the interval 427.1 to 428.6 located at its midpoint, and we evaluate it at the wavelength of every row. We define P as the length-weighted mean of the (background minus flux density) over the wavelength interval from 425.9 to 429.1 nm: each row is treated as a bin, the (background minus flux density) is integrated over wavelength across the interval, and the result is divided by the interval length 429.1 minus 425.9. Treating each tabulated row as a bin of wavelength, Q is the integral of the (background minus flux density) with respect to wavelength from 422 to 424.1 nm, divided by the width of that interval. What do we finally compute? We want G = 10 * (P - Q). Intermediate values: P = -0.09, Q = 0.05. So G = -1.5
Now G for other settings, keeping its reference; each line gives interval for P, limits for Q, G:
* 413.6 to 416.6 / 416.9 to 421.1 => -3.2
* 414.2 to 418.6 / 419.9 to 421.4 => -0.1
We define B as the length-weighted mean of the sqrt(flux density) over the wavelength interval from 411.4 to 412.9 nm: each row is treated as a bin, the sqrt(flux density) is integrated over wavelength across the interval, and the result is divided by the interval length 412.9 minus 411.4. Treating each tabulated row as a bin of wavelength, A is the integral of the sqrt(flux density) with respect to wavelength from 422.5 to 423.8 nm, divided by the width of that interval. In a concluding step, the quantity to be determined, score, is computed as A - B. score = -0.22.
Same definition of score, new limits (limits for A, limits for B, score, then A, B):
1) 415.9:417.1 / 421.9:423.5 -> 0.20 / 3.44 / 3.25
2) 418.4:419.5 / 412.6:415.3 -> -0.06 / 3.33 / 3.39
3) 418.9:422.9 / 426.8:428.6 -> 0.11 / 3.33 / 3.22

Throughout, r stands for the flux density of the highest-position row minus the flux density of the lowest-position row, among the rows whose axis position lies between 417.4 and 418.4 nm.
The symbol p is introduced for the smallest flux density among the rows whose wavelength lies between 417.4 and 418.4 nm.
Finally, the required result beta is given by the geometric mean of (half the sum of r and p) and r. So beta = 1.2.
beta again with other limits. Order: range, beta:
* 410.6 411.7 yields 3.3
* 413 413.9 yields 1.2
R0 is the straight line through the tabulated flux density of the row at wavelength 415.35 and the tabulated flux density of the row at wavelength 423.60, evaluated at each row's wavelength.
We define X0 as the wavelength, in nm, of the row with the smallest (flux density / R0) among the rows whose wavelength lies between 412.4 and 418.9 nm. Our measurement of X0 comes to 417.45 nm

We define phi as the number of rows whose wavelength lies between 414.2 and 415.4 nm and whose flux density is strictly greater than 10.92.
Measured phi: 8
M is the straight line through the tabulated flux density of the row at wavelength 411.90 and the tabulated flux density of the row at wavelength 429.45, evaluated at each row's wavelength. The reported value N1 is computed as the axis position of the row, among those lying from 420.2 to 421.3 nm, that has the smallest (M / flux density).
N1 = 421.20 nm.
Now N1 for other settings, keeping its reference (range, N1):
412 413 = 412.65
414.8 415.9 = 415.05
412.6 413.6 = 412.65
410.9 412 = 411.60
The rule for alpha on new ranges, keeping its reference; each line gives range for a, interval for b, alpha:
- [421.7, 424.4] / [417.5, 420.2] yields 0.2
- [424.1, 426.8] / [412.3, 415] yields 0.1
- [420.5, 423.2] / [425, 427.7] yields 0.6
